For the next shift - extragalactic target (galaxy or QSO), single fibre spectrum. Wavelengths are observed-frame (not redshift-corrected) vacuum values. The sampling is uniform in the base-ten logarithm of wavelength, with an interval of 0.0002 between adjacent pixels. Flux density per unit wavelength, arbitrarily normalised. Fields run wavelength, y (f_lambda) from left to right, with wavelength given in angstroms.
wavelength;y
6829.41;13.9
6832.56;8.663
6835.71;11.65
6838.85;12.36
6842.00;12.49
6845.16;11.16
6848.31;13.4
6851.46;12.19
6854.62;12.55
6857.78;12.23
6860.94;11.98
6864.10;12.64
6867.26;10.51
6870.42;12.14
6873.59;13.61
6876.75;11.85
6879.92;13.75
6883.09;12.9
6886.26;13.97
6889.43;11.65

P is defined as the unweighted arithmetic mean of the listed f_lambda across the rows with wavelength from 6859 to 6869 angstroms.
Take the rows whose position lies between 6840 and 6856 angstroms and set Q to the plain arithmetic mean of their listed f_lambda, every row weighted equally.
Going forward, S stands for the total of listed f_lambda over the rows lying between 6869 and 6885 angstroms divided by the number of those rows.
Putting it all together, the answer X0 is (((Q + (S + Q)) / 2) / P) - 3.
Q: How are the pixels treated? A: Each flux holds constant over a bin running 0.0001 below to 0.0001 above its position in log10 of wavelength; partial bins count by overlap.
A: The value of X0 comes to -1.40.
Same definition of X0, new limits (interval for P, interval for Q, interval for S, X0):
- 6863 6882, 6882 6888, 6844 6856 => -1.42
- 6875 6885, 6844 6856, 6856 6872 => -1.58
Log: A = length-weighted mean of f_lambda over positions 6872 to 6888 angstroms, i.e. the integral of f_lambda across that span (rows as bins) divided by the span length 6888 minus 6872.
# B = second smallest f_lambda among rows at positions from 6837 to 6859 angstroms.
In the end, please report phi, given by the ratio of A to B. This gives 1.08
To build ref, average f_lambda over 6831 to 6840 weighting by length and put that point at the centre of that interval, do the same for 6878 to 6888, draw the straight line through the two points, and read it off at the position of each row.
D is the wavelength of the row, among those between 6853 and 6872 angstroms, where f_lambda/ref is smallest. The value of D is 6867.26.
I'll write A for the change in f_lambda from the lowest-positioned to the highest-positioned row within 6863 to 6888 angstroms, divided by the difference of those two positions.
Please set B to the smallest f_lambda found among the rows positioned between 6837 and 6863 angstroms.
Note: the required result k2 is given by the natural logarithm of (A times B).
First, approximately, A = 0.06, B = 11.16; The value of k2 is -0.4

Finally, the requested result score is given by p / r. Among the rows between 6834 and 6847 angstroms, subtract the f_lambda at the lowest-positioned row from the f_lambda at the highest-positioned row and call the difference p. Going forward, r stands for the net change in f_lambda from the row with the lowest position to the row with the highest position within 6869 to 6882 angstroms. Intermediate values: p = -0.5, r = 1.6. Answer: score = 0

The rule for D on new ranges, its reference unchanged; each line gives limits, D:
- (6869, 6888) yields 6876.75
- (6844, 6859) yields 6845.16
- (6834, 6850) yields 6845.16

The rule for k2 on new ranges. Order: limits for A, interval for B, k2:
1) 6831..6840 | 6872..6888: 1.9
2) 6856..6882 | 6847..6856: -0.2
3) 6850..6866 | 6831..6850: -1.2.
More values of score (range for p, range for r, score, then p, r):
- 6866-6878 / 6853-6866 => 15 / 1.3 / 0.1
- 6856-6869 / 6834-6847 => 4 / -1.7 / -0.5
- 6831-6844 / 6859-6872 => 24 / 3.8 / 0.2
